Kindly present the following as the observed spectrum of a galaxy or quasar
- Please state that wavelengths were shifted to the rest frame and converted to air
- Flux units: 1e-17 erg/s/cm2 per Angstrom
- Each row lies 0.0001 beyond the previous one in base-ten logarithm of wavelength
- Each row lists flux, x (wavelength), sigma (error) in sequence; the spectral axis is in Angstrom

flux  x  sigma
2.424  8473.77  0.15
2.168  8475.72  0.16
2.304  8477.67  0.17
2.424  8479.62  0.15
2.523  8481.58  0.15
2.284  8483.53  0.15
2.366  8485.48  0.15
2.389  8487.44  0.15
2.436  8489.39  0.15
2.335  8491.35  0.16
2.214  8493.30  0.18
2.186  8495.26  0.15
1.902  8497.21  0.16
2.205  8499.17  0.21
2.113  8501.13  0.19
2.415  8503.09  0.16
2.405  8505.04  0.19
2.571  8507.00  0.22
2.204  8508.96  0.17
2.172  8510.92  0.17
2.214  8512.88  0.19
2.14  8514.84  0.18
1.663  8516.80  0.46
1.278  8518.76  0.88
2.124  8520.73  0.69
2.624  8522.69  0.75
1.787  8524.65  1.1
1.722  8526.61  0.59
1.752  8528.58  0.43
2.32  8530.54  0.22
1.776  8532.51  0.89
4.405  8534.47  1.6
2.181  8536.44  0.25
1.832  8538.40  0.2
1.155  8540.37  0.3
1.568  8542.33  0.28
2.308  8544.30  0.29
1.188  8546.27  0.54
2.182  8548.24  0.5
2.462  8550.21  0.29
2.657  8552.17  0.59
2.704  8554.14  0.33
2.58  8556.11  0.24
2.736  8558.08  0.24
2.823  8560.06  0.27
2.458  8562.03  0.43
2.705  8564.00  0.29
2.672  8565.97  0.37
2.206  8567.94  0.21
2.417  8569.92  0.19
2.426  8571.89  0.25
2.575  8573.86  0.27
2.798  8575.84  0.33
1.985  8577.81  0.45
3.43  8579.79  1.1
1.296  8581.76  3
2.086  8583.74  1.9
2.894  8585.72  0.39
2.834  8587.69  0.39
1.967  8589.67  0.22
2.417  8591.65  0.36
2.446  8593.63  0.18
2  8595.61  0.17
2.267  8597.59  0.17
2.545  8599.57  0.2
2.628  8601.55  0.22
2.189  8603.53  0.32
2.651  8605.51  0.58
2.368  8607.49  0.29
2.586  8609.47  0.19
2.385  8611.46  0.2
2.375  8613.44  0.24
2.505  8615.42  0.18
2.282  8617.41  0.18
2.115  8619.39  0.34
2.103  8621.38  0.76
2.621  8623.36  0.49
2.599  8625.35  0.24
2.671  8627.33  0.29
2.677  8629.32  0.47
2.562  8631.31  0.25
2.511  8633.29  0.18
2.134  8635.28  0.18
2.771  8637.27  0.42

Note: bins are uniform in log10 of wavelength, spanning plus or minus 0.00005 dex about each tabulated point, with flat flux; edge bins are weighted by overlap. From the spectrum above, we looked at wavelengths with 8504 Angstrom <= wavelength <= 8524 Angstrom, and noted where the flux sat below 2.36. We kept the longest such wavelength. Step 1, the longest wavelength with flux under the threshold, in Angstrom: 8520.73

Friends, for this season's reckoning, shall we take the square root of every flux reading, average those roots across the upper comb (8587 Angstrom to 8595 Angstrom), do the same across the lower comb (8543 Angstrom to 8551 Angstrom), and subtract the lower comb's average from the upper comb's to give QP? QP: 0.14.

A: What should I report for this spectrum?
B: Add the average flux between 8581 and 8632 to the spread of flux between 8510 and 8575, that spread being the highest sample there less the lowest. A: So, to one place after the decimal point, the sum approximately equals 5.6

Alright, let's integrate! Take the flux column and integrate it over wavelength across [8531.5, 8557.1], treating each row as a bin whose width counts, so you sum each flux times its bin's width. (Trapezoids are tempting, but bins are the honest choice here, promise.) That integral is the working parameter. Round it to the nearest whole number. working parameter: 57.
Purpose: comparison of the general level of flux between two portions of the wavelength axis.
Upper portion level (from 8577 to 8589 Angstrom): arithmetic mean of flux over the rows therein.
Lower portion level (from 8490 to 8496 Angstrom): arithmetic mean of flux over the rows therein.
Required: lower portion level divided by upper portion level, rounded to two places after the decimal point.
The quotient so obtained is 0.93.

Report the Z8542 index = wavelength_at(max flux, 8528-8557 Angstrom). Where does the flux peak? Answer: 8534.47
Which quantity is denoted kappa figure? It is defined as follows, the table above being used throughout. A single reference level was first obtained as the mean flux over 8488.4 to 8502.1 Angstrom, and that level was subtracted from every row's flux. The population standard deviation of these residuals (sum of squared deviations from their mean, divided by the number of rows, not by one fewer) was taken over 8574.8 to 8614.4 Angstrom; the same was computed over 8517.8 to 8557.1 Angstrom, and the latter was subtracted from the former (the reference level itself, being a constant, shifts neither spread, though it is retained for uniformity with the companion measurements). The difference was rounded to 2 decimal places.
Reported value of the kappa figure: -0.27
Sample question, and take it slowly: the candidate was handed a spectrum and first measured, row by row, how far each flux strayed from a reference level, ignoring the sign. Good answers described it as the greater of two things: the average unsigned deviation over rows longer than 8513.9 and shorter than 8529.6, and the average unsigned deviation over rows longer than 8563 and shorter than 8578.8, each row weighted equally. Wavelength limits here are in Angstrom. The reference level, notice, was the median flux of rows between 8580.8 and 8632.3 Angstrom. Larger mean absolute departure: 0.593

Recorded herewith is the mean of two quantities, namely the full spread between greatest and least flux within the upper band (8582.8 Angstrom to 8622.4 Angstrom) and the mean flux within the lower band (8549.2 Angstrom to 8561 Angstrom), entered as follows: 1.79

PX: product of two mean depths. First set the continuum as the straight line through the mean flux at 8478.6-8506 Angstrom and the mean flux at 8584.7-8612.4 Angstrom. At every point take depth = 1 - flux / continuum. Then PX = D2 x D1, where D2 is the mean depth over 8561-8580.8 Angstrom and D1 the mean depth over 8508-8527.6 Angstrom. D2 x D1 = -0.010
